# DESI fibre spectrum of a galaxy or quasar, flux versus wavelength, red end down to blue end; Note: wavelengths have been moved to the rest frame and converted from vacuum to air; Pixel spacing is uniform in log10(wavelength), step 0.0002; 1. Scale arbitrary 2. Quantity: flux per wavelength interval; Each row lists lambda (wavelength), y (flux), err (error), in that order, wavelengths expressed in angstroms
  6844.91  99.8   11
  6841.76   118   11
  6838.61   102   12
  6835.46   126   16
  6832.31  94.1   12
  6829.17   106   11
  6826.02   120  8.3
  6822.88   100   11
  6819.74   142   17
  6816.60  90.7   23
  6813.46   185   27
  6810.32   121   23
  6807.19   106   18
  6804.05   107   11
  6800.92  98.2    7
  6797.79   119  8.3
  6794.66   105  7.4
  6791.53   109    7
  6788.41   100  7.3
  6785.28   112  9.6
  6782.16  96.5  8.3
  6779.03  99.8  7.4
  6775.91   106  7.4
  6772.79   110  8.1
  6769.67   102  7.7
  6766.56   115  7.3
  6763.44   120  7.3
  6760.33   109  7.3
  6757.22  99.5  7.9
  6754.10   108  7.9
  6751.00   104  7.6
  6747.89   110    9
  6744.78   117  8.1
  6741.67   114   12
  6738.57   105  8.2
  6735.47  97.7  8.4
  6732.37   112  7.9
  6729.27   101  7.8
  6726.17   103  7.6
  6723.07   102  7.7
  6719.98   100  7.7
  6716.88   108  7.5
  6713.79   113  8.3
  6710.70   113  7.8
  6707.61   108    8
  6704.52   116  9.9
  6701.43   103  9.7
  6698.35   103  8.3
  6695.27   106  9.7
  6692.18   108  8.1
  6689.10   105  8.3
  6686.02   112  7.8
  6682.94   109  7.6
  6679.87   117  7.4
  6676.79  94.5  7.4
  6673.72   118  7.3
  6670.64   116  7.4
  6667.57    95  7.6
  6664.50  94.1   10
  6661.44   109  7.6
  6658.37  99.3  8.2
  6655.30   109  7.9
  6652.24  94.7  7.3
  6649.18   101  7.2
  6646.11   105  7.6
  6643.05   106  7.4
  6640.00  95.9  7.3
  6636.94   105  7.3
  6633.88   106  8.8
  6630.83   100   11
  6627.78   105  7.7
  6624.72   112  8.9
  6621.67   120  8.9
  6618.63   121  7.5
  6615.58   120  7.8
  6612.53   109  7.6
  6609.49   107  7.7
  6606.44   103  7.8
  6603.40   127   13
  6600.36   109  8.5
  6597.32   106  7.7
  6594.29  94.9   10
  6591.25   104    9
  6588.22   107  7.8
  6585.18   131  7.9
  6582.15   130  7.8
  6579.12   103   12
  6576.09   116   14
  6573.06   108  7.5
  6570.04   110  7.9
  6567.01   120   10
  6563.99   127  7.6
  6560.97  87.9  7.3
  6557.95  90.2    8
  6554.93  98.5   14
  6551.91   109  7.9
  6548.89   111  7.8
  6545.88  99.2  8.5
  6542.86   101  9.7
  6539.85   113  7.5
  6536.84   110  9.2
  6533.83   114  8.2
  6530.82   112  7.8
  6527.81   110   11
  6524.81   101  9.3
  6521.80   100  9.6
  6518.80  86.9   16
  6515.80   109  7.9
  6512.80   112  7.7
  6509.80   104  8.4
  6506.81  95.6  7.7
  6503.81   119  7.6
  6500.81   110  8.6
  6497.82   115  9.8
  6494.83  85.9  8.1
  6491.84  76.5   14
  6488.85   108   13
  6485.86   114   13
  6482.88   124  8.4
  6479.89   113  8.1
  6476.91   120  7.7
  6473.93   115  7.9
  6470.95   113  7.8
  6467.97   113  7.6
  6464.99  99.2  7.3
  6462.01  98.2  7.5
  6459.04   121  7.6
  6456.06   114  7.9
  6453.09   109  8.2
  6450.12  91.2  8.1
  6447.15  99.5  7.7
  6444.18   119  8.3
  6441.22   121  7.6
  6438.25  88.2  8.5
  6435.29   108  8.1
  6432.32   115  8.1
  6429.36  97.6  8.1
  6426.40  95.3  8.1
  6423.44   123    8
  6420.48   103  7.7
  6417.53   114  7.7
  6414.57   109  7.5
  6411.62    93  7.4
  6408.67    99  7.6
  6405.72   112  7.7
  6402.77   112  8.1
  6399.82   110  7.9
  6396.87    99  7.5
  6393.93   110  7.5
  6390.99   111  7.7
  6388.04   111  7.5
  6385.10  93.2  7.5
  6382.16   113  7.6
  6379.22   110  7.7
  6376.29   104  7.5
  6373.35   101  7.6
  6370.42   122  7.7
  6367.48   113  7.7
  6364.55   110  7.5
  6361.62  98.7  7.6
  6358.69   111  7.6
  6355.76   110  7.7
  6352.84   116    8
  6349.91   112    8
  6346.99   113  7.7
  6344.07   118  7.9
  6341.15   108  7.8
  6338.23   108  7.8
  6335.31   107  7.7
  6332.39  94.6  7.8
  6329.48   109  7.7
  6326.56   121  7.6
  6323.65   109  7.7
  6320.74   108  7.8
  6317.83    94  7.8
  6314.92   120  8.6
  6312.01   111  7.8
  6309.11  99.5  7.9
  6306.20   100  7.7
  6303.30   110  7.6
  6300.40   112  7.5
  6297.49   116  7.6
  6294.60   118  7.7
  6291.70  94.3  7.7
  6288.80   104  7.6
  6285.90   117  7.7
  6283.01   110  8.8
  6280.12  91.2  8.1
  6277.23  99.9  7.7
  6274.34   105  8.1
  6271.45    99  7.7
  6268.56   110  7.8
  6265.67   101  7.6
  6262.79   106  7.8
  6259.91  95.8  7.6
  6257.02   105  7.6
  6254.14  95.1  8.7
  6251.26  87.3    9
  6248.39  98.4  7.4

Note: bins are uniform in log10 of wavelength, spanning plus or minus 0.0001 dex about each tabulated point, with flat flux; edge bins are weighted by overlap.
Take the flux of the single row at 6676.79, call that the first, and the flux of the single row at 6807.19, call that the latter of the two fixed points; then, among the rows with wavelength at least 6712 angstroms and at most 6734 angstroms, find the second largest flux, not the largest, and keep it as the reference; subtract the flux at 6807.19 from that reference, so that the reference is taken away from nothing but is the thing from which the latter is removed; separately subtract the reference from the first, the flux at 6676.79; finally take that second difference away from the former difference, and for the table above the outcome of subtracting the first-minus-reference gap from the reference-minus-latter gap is 23.5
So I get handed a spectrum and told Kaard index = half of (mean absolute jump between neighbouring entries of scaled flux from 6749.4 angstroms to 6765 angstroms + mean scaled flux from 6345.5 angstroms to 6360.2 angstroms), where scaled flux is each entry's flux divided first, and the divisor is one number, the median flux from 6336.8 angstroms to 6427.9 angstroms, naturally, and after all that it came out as 0.55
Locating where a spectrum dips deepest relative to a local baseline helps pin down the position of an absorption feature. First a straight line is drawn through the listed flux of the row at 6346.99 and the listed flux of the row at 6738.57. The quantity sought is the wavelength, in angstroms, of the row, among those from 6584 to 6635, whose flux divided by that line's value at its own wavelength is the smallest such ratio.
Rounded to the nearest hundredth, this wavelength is 6594.29 angstroms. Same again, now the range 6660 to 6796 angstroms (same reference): 6664.50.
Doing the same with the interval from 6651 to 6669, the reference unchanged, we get 6664.50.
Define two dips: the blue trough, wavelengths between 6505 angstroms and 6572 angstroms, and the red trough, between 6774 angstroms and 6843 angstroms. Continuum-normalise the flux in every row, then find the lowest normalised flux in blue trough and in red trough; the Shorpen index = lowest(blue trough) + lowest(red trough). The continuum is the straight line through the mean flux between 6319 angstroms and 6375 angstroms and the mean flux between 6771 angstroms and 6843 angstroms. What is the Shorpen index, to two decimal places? 1.60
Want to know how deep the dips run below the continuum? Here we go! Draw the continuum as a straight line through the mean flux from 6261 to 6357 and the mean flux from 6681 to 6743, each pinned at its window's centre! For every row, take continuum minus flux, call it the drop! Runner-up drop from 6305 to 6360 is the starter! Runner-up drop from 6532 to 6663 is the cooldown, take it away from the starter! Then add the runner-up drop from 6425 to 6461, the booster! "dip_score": 12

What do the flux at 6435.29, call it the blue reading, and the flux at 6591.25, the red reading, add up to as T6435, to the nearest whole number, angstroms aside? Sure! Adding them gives 212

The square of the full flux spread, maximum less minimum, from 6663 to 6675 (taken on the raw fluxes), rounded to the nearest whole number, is 571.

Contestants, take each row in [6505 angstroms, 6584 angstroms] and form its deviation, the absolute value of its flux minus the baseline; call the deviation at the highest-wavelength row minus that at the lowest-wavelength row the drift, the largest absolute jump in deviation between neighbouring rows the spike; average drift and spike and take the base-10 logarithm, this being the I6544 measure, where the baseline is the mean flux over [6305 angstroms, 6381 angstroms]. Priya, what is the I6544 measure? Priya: 1.17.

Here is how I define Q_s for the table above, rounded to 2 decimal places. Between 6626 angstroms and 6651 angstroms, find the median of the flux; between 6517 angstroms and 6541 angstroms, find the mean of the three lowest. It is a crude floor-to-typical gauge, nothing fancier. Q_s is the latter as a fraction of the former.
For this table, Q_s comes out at 0.91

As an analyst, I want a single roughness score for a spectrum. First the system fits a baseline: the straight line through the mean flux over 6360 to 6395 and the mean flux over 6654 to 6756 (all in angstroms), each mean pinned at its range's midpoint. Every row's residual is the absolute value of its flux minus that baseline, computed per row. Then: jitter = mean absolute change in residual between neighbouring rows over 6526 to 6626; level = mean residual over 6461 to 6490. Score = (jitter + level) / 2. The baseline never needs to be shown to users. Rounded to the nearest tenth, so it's 6.9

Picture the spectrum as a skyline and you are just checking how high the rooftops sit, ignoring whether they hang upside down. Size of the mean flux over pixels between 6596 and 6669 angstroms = 107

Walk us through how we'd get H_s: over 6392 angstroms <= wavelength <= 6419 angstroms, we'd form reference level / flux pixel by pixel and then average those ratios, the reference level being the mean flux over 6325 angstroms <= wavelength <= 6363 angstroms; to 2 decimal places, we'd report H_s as 1.04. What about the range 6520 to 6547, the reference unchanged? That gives 1.03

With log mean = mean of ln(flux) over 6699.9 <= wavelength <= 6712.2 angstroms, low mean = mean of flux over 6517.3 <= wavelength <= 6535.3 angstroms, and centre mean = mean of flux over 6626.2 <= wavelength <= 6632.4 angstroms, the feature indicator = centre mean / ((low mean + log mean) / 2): 1.89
